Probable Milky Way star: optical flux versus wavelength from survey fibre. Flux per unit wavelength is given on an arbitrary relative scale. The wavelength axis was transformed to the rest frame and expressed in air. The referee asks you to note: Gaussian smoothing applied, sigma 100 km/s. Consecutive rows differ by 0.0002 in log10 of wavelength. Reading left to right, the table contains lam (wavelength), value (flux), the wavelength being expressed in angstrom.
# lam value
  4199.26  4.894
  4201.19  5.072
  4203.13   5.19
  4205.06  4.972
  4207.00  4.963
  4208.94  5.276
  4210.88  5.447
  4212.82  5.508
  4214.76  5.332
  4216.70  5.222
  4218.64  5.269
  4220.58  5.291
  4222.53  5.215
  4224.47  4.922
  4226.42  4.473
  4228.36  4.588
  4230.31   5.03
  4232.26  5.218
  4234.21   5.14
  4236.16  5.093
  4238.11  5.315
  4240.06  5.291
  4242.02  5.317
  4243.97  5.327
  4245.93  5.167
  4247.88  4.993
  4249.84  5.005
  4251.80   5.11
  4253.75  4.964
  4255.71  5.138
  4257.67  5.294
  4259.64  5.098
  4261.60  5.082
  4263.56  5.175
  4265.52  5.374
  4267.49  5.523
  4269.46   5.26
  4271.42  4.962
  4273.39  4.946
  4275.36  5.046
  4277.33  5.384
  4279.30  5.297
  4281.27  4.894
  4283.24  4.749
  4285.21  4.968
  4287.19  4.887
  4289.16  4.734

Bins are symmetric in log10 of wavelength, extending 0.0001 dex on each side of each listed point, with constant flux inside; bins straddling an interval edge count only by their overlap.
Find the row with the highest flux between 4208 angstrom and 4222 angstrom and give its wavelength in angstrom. 4212.82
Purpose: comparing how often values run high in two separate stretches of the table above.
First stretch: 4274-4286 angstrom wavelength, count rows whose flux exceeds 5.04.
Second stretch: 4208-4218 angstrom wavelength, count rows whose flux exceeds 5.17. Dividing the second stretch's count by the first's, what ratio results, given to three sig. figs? 1.67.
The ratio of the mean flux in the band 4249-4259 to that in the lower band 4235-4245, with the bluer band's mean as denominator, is 0.97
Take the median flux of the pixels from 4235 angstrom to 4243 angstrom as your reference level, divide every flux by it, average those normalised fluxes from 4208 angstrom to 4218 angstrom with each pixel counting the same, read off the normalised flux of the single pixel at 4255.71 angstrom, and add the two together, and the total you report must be 1.98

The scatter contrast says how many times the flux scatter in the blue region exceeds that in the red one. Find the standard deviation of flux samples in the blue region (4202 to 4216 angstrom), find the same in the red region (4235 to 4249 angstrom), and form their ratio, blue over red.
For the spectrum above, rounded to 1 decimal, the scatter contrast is 1.6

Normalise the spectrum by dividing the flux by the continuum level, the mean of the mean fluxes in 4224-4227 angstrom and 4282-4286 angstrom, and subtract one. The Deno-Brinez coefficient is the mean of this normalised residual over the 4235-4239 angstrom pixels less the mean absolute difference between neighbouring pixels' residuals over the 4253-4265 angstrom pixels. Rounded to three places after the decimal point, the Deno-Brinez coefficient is 0.063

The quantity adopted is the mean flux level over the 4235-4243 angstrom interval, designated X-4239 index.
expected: 5.25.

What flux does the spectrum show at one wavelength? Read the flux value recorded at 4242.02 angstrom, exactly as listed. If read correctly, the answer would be 5.317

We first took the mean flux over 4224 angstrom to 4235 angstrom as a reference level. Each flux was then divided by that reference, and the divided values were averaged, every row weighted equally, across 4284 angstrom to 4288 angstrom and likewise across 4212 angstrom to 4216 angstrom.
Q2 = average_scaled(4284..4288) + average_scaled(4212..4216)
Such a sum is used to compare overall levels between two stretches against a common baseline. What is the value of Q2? 2.11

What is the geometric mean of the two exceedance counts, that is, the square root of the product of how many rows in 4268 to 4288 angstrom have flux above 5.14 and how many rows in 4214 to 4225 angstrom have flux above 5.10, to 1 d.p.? 3.9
